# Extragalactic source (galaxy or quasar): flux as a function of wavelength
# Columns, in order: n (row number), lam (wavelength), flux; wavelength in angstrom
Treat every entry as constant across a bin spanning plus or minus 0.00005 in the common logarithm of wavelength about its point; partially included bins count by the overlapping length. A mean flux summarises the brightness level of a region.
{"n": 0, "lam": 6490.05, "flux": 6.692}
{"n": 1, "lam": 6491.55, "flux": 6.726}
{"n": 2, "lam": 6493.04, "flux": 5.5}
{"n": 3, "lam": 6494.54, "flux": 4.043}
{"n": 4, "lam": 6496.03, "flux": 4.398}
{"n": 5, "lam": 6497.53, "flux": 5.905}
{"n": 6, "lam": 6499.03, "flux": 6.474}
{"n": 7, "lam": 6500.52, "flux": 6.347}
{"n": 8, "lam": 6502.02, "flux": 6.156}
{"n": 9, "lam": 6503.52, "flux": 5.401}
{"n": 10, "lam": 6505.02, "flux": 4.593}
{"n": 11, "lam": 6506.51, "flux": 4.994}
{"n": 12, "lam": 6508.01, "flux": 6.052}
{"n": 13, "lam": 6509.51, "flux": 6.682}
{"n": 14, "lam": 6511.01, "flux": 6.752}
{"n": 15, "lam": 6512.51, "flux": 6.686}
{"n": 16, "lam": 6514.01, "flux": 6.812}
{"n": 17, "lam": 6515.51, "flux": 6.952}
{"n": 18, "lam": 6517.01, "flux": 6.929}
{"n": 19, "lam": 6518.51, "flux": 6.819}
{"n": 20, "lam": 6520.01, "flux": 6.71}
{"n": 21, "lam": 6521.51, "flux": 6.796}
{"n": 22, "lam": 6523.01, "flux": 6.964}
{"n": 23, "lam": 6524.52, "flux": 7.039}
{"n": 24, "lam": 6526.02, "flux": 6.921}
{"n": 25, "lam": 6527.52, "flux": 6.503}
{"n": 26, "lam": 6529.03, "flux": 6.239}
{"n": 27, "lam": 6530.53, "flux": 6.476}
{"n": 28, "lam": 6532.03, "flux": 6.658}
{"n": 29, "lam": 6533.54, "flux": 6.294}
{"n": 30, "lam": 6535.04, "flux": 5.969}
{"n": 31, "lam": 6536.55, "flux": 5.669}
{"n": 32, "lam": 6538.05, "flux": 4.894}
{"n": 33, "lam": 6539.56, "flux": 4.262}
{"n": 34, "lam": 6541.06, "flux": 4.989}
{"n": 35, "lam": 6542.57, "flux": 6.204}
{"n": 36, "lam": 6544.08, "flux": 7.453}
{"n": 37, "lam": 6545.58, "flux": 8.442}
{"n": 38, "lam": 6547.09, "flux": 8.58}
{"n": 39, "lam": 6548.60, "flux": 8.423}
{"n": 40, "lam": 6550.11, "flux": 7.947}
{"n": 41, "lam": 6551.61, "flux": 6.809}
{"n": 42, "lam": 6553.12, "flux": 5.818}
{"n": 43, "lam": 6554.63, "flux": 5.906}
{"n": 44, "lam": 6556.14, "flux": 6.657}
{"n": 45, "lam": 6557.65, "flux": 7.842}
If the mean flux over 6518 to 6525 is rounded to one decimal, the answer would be 6.9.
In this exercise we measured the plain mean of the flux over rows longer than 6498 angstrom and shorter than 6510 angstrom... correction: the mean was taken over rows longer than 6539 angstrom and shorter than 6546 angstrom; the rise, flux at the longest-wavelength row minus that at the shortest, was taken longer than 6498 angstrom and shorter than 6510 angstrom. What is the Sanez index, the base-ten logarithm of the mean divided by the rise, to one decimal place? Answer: 1.5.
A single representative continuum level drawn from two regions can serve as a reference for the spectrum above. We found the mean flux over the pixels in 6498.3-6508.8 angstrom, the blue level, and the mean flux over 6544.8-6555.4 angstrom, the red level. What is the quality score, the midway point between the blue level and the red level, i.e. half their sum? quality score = 6.6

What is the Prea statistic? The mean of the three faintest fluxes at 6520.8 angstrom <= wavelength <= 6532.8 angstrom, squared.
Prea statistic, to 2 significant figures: 41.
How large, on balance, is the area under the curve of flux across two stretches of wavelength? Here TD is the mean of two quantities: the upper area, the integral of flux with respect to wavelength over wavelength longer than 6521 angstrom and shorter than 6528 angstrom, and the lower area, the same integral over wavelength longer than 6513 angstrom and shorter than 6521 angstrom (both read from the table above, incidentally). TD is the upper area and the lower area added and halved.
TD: 51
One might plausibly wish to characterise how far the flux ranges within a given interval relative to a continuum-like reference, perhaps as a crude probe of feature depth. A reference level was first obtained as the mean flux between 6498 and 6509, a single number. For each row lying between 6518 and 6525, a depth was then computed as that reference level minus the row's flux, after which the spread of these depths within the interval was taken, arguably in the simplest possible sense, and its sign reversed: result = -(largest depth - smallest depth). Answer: -0.3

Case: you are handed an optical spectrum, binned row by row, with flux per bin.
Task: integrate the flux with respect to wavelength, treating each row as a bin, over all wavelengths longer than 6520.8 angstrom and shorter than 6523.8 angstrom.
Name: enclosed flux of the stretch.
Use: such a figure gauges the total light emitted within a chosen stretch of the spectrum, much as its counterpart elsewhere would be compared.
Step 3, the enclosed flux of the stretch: 21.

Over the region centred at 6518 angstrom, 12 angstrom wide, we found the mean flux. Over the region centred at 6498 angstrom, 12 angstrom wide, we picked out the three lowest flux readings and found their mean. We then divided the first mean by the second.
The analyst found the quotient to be 1.5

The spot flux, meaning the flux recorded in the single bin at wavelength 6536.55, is 5.669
